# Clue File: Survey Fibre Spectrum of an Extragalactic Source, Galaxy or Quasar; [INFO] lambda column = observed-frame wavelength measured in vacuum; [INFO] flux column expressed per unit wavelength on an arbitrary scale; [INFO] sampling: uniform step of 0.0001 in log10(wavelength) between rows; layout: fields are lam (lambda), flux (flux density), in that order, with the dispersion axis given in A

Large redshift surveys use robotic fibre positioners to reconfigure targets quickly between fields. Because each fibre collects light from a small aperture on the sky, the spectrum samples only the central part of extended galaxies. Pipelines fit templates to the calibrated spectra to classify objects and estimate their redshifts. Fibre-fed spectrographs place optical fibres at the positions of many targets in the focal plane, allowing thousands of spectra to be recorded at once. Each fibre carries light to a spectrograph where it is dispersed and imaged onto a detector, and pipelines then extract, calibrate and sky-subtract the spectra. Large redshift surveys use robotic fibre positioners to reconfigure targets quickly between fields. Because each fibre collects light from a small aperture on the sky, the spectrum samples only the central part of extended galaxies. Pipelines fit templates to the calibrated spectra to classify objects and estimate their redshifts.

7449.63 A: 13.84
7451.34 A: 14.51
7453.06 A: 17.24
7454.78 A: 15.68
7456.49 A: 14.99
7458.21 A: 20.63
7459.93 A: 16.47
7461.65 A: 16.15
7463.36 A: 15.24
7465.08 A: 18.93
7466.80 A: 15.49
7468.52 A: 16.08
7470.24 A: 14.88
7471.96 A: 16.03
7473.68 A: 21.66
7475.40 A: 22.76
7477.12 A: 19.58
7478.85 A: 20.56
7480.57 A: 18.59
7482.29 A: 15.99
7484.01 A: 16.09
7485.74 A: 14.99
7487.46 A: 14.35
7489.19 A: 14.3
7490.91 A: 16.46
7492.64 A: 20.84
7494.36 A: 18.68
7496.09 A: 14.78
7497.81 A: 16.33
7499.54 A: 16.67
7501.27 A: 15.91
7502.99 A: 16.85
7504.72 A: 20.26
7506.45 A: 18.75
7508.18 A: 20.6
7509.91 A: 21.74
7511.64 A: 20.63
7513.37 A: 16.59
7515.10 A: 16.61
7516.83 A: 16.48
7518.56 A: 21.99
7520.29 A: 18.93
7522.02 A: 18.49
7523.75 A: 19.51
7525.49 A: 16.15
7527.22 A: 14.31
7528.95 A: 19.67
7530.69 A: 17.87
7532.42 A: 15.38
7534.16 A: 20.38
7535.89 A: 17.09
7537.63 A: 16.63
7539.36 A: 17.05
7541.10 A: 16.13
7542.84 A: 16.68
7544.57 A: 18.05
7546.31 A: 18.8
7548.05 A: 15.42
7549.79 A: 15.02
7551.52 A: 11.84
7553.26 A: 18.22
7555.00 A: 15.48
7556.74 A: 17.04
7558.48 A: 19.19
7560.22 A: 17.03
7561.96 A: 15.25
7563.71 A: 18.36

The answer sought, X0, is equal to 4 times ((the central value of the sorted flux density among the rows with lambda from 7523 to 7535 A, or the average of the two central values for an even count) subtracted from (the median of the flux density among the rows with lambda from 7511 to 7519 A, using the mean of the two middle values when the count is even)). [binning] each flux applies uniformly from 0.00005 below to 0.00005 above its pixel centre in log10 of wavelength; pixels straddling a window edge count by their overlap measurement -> -5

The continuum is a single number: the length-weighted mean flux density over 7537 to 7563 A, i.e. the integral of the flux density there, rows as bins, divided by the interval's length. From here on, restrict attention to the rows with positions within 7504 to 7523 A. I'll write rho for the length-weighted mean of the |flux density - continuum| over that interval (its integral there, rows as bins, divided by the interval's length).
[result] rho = 2.66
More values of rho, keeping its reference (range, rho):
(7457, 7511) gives 2.07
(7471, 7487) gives 2.60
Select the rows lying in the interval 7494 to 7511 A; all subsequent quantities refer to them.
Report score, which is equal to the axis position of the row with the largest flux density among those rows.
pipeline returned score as 7509.91 A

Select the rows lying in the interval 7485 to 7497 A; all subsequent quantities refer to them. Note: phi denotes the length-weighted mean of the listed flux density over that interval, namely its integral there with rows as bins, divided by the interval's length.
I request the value 16.4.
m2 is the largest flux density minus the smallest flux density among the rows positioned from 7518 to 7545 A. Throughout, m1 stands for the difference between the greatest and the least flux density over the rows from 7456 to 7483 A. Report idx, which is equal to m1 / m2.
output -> 1.026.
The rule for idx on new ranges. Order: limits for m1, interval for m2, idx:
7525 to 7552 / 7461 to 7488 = 1.015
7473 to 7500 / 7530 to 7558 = 0.991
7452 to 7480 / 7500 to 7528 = 1.026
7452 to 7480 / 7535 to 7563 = 1.072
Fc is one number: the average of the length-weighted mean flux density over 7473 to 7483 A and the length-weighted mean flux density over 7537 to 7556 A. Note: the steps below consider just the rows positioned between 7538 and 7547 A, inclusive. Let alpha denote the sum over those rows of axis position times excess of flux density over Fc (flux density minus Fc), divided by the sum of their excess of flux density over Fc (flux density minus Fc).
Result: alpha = 7540.3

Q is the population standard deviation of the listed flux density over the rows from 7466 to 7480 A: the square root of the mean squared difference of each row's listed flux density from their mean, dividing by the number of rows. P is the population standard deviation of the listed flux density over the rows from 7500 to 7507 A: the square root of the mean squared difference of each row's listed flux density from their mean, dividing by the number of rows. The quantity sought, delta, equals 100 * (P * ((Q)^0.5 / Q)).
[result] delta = 99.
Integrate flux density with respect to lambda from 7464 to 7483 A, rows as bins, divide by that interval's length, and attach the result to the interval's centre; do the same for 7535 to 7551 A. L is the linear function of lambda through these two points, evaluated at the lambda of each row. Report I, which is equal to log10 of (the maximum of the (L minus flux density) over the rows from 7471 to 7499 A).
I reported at 0.55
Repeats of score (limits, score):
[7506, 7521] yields 7518.56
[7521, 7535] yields 7534.16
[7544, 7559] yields 7558.48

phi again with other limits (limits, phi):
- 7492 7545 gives 17.9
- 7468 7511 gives 17.8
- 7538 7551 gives 16.6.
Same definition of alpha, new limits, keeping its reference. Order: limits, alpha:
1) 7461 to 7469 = 7465.1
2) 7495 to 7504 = 7498.9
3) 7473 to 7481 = 7476.0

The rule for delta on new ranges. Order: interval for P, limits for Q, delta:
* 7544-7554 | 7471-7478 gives 151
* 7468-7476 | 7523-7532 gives 228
